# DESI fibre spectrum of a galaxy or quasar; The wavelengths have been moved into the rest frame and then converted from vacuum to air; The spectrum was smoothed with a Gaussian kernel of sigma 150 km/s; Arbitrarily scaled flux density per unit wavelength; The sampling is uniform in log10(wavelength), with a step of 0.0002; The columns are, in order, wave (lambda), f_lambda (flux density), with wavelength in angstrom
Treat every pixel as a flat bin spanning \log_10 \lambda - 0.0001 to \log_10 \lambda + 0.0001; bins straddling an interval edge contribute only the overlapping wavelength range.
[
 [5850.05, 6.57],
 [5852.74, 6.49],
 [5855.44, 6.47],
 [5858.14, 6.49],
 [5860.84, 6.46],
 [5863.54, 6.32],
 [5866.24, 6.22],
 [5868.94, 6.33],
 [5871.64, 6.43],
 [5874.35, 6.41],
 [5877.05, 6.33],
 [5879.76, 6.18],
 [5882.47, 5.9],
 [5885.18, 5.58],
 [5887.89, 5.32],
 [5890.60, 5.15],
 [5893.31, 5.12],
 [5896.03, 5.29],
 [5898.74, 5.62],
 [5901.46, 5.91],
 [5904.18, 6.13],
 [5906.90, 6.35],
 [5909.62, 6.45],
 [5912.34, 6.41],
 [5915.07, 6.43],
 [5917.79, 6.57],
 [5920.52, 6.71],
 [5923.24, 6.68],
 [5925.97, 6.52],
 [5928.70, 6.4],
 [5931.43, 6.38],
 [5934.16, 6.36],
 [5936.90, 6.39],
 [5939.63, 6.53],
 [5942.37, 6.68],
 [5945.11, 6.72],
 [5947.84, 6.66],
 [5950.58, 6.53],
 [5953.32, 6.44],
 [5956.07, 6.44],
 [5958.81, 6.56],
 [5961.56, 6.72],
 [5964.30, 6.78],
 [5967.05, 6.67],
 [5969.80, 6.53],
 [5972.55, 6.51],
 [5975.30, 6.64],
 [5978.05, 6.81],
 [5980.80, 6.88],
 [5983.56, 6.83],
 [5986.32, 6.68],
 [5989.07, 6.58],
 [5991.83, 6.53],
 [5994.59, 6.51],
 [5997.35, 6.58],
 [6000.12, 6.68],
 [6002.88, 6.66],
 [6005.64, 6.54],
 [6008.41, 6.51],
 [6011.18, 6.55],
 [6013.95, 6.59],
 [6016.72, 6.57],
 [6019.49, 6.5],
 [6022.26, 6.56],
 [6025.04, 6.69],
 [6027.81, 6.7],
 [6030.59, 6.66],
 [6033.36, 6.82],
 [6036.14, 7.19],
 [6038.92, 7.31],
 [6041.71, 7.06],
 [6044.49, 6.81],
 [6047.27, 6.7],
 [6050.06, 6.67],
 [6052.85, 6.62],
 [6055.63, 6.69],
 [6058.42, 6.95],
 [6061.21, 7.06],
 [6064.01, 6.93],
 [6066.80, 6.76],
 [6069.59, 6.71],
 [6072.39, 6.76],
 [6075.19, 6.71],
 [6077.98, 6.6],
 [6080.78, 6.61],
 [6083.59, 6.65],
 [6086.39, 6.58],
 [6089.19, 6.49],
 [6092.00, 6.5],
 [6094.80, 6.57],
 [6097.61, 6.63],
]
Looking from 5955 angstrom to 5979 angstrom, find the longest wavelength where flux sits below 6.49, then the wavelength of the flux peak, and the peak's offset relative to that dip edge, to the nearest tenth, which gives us 22.0 angstrom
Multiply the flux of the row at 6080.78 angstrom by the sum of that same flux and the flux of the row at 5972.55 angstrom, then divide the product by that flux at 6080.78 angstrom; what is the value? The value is 13.12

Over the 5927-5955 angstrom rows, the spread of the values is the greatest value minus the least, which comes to 0.36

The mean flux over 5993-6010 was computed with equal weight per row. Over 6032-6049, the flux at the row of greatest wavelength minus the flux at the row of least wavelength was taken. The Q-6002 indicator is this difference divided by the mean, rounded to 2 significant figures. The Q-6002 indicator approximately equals -0.018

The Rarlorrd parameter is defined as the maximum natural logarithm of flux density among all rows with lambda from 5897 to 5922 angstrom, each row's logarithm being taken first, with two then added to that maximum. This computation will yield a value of 3.90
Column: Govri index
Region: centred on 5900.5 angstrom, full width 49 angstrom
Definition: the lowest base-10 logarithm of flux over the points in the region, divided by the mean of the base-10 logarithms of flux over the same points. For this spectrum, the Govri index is 0.913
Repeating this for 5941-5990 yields 0.983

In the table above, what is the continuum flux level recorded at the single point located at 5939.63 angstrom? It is 6.53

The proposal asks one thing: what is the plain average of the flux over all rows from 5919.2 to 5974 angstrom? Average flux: 6.6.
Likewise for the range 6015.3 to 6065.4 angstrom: 6.8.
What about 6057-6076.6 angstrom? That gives 6.8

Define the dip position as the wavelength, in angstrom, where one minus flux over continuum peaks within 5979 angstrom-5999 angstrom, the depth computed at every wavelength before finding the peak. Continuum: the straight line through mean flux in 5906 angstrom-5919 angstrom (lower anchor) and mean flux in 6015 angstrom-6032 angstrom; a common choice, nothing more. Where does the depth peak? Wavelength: 5994.59 angstrom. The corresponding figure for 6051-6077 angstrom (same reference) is 6052.85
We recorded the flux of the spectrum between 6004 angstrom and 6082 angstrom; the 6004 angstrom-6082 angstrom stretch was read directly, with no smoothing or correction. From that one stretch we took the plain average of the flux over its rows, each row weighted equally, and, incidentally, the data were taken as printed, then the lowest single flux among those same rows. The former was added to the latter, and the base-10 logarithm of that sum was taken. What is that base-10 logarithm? 1.12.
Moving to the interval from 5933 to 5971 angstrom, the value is 1.11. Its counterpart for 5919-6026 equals 1.11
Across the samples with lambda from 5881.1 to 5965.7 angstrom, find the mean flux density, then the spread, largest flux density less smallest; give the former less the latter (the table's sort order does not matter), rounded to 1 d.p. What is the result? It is 4.6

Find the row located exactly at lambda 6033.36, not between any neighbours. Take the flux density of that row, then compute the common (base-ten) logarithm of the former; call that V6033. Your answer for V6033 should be 0.834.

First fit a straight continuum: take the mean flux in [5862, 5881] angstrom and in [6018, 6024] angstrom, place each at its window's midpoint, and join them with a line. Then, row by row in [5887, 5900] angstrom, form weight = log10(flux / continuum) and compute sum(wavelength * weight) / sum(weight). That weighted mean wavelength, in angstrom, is 5892.9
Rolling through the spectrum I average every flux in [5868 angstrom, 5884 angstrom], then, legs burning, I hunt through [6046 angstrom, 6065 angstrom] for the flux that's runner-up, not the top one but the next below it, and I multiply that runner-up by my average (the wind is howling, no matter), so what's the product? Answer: 43.5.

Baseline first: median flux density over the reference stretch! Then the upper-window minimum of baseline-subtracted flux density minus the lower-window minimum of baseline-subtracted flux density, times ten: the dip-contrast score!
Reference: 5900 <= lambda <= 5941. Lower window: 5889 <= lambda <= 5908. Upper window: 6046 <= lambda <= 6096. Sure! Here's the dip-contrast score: 14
